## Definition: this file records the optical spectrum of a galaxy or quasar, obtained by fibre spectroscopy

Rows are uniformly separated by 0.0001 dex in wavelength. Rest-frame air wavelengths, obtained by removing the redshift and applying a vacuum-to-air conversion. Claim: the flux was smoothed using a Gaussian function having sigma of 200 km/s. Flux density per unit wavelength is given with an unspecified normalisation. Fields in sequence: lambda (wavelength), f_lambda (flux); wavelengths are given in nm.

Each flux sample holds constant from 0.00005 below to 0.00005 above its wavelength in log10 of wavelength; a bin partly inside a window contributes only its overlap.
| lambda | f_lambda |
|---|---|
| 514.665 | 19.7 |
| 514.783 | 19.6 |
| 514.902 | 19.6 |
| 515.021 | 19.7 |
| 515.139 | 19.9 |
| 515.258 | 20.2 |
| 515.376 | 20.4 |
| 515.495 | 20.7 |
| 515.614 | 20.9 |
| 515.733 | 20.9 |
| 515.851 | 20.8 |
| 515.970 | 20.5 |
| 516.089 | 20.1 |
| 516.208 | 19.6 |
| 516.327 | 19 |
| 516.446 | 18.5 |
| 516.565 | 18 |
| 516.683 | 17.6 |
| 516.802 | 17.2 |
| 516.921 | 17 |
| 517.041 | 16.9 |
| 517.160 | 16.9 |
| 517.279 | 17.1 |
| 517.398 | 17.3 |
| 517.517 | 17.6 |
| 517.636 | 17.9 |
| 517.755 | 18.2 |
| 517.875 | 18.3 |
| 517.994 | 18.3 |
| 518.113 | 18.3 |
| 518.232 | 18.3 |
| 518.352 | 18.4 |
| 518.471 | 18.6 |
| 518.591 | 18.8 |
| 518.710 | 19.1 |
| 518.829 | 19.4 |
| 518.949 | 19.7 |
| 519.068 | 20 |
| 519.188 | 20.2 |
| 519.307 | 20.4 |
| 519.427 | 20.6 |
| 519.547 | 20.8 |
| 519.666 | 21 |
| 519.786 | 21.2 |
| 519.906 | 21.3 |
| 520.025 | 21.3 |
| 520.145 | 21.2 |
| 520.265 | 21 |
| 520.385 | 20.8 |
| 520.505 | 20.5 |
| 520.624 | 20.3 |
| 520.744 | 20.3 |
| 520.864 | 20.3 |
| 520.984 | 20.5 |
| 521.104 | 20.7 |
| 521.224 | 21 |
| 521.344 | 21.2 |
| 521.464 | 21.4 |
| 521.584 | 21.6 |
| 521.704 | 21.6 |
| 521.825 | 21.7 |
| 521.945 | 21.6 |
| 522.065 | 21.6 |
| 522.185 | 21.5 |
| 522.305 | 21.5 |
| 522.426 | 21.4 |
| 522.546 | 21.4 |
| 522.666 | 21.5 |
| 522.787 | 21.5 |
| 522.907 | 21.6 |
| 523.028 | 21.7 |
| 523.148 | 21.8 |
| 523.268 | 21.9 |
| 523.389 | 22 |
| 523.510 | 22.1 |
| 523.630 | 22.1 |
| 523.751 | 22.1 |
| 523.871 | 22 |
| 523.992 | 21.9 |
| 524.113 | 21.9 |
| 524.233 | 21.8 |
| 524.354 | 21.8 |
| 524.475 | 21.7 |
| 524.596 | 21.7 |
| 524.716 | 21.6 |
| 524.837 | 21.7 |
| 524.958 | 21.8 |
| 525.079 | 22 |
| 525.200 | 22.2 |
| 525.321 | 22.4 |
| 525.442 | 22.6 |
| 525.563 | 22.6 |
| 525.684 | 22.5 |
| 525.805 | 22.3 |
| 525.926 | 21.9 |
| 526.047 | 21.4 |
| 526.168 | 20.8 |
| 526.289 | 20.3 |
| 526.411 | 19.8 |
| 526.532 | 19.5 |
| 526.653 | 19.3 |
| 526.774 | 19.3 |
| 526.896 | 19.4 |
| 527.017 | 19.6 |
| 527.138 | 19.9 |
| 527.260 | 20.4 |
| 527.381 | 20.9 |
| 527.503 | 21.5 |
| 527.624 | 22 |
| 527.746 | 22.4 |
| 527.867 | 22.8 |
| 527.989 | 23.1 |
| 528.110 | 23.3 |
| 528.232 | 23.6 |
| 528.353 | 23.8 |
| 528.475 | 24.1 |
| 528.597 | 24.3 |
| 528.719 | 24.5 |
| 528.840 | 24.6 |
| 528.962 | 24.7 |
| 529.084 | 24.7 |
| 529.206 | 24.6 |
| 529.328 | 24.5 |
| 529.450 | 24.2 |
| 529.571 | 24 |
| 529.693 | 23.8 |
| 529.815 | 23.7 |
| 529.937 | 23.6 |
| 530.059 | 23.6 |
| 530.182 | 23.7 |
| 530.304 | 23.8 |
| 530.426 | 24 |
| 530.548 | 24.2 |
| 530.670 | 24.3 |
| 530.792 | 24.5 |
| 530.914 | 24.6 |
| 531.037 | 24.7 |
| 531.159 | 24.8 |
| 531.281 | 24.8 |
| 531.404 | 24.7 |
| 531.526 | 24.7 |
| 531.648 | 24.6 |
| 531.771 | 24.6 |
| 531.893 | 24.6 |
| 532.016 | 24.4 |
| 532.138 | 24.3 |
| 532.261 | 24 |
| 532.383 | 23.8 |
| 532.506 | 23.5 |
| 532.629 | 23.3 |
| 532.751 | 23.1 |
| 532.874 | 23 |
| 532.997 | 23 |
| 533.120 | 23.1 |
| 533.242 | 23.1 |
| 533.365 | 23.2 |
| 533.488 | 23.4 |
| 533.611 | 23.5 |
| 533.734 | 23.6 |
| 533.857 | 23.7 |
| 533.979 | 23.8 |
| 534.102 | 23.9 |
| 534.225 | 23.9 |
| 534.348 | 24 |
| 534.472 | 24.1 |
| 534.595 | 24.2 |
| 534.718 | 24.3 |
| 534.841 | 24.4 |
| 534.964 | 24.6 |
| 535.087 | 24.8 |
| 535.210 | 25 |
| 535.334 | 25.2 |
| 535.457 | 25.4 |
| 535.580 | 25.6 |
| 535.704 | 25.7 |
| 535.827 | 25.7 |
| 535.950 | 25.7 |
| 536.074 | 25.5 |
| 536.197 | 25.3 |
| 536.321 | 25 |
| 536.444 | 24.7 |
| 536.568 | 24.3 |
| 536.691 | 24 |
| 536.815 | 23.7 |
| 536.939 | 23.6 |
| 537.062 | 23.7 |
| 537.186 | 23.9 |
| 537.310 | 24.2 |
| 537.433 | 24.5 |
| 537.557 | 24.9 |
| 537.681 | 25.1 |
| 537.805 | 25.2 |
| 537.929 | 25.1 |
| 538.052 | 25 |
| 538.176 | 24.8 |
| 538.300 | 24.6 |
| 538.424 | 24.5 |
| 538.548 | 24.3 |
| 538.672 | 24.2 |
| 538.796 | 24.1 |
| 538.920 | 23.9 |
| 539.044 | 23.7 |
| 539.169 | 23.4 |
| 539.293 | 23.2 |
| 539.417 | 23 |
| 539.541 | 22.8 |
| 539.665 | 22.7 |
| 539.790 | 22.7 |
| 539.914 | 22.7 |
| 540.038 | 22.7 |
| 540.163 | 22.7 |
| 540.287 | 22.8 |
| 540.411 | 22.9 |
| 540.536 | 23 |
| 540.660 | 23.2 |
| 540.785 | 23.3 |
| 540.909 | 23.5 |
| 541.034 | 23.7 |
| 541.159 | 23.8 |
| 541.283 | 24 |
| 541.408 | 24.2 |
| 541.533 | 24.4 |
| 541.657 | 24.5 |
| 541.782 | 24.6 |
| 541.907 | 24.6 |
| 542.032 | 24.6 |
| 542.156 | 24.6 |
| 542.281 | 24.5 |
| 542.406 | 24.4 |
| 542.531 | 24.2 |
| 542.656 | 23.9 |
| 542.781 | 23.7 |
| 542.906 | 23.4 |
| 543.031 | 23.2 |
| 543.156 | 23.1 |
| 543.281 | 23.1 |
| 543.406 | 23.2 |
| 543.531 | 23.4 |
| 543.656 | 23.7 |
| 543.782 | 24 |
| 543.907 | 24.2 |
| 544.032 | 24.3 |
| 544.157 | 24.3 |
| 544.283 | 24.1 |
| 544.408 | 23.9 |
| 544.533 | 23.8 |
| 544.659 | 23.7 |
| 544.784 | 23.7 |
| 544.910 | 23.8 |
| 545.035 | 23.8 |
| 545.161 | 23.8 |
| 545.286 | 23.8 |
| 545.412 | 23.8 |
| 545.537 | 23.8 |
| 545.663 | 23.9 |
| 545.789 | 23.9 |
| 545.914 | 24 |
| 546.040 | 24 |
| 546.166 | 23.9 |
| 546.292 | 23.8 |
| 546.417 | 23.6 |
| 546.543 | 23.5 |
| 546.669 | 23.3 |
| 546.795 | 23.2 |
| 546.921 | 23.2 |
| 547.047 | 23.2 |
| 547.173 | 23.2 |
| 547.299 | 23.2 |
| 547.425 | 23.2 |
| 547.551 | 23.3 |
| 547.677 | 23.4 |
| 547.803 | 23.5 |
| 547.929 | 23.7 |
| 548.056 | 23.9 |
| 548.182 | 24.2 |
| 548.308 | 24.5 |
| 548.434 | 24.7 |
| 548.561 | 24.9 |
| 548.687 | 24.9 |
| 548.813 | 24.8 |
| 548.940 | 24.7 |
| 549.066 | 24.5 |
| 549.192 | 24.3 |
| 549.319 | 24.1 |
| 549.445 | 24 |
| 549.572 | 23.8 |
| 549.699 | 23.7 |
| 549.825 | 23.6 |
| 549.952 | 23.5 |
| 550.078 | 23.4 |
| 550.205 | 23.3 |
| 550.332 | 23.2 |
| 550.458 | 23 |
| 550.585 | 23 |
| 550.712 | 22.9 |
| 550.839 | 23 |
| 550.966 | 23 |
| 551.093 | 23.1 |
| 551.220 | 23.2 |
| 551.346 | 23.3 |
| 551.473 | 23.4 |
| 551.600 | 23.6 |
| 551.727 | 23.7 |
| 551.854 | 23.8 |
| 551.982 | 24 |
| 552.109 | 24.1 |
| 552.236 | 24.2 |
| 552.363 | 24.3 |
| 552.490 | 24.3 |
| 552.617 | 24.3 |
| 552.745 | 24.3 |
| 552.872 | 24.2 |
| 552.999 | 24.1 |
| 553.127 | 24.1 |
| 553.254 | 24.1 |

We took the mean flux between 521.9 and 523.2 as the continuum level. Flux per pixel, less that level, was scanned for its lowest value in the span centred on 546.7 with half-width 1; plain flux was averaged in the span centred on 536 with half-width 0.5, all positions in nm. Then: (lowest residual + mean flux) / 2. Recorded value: 13.5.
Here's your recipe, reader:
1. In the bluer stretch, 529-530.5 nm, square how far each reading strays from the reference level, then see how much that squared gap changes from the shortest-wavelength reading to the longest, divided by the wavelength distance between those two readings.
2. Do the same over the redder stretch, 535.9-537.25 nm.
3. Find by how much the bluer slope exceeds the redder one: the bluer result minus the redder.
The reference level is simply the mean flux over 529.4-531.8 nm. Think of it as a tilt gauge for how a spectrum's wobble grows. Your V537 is 1.5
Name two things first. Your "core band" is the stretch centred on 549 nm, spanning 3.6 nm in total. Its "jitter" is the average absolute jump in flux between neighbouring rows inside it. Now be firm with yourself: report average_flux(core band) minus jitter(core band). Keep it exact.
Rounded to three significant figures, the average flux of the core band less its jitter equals 23.7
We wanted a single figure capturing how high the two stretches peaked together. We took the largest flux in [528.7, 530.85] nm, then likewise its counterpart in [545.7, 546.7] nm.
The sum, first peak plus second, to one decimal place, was 48.7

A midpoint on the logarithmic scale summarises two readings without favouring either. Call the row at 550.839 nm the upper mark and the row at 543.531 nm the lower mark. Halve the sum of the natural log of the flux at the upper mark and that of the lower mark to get 3.14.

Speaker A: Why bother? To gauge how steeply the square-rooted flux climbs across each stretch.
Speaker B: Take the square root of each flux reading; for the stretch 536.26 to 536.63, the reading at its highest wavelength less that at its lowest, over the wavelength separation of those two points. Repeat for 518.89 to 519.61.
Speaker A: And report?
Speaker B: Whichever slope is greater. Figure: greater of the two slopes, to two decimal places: 0.20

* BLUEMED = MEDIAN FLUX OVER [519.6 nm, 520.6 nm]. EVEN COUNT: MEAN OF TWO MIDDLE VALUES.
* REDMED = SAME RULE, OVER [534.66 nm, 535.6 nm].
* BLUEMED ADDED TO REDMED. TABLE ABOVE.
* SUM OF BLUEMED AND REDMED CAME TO 46.0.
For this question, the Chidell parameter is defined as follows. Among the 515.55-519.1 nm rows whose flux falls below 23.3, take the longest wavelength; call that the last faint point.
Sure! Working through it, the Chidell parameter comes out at 519.068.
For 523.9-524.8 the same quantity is 524.716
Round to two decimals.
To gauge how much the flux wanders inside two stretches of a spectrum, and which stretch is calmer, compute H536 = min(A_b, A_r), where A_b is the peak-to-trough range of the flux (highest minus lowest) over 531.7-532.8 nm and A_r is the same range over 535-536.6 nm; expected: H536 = 1.40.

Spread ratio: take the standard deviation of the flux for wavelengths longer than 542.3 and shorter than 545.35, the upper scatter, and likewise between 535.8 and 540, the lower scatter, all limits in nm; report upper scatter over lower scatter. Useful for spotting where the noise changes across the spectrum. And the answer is 0.43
